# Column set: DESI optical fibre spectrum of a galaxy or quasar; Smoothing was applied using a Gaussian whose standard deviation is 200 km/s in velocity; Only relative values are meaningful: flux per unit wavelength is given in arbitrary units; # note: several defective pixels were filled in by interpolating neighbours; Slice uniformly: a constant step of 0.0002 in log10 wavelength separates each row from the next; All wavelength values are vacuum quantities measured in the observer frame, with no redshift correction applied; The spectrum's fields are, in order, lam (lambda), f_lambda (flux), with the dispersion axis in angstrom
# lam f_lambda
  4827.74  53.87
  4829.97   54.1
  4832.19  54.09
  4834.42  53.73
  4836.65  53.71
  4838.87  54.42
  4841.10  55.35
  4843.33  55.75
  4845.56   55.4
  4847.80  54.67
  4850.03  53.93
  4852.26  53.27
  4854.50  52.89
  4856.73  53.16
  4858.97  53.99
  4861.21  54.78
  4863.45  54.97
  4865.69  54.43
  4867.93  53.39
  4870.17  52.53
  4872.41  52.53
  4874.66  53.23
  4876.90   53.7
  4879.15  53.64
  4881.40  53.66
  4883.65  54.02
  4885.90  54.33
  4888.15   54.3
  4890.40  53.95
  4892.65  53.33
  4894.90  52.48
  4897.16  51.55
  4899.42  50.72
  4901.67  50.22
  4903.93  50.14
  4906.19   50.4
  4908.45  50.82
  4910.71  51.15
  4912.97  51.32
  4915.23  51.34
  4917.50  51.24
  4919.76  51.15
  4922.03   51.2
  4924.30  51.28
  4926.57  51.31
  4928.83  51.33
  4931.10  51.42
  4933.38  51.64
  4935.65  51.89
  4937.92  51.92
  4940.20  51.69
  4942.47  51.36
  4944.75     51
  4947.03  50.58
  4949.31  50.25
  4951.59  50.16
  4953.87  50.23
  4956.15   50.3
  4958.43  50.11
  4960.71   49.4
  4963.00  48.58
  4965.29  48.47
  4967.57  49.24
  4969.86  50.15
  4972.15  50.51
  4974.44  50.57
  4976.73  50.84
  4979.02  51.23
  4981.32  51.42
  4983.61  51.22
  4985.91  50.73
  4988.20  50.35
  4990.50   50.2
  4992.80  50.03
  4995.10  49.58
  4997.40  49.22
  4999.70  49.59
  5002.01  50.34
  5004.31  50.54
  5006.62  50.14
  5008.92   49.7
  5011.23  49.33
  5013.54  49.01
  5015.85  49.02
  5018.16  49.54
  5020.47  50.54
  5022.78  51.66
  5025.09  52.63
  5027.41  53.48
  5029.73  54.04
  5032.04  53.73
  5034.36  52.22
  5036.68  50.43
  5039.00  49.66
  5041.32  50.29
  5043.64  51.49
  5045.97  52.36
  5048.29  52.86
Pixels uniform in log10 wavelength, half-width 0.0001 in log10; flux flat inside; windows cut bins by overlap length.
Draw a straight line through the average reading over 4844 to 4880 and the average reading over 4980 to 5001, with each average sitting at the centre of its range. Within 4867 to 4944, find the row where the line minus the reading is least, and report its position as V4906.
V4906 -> 4888.15 angstrom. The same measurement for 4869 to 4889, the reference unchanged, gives 4888.15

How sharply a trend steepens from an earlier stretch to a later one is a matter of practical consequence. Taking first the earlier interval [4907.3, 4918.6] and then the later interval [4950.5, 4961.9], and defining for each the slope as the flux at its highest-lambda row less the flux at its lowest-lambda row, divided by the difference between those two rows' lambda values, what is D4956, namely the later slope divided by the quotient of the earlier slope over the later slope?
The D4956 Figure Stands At 0.15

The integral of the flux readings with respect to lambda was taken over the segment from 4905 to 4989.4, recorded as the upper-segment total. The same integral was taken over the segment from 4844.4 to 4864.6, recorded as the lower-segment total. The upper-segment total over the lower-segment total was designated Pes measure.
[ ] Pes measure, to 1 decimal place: 3.9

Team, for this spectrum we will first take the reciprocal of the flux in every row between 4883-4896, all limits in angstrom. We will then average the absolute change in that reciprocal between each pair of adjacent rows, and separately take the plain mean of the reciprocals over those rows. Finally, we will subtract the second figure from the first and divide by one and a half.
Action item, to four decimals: -0.0123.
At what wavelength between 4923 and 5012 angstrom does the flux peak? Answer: 4937.92 angstrom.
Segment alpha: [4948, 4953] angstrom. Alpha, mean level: 50.2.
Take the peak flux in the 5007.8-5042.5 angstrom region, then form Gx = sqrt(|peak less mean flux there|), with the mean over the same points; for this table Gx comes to 1.74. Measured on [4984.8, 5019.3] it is 0.95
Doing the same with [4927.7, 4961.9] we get 1.02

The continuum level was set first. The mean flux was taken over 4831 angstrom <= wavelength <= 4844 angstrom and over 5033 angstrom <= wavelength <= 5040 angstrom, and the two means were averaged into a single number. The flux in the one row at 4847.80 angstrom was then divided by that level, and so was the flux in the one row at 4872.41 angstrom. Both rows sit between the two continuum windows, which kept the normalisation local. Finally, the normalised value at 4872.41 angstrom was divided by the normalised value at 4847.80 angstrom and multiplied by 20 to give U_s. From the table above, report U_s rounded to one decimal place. 19.2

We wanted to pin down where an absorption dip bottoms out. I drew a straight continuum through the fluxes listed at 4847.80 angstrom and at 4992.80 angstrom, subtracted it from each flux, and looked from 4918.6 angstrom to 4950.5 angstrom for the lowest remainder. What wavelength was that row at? 4919.76 angstrom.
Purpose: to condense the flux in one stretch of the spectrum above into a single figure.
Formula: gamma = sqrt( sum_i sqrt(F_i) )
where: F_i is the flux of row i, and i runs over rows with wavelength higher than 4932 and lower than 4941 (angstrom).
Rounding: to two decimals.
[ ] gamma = 5.37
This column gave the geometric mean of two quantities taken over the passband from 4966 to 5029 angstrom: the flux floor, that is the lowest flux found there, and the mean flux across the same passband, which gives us 49.7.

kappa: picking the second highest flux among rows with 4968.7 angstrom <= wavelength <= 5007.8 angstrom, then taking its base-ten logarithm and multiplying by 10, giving 17.10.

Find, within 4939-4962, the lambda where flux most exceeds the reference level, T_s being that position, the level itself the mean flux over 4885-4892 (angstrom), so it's 4940.20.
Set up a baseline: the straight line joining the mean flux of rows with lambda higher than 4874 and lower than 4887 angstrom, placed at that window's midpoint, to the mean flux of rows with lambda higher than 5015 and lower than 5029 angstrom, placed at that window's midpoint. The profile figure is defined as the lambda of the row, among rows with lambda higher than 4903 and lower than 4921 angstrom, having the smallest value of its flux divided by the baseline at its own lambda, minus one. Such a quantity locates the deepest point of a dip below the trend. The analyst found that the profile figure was 4903.93 angstrom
